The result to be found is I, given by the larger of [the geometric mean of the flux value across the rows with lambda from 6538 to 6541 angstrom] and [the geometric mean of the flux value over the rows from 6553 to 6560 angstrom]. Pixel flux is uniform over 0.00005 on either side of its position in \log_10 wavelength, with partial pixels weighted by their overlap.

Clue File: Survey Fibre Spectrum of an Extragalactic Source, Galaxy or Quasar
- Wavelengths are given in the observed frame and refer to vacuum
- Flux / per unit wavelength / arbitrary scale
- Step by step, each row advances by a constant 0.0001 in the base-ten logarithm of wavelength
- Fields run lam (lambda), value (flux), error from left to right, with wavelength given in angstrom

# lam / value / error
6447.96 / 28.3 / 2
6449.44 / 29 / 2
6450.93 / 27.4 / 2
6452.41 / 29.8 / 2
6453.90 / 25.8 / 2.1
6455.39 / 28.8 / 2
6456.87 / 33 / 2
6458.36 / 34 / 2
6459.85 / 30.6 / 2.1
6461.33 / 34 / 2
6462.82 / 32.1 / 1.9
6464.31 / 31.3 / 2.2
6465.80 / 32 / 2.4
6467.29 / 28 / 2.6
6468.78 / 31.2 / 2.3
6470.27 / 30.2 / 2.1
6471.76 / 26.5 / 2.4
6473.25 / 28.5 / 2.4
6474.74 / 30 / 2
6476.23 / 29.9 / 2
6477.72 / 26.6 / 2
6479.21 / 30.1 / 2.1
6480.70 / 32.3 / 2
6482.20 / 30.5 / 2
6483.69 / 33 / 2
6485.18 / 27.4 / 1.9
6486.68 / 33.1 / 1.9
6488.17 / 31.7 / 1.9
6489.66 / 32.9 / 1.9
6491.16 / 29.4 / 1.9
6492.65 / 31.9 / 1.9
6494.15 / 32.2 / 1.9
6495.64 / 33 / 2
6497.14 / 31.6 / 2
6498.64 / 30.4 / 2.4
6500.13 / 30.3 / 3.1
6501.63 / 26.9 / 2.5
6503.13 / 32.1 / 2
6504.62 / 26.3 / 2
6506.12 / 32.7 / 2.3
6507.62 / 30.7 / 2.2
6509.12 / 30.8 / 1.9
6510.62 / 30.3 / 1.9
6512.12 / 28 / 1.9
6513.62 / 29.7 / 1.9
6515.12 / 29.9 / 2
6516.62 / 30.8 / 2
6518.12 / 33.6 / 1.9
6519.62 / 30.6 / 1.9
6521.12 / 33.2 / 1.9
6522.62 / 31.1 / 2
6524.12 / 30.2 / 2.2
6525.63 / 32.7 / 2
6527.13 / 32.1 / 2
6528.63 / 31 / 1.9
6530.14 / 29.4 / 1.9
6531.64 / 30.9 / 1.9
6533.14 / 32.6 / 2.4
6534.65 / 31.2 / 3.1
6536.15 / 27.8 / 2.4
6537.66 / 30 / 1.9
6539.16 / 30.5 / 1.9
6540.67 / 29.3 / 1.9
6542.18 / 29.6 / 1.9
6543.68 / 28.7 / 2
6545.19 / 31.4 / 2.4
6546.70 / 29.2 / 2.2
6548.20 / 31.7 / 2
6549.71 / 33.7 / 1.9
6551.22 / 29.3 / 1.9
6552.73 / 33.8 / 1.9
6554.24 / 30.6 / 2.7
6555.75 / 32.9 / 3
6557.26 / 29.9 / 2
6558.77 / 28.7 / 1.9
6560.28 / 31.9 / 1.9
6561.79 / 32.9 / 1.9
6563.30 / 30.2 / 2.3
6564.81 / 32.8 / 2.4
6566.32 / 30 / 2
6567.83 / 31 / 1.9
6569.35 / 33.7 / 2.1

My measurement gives 30.5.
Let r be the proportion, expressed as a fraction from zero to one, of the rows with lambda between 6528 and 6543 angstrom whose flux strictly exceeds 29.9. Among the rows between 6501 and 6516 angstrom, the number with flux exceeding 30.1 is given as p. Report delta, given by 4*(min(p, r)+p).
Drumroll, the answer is 22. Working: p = 5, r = 0.60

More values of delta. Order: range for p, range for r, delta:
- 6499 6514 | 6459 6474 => 27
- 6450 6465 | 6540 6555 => 26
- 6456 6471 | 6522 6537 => 39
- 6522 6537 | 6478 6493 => 35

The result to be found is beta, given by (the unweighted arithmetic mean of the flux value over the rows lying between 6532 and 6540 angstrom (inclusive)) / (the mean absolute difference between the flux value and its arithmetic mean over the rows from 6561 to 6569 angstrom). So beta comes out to 25.9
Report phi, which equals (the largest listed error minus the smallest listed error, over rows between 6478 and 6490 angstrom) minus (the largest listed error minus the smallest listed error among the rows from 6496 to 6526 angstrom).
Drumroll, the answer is -1.00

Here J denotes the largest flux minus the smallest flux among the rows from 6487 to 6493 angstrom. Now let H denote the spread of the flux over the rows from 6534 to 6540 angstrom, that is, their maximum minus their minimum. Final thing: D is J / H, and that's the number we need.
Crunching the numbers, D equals 1.0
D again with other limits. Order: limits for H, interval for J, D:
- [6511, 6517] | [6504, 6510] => 2.3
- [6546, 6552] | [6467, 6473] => 1.0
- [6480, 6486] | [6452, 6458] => 1.3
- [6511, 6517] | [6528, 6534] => 1.1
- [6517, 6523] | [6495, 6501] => 0.9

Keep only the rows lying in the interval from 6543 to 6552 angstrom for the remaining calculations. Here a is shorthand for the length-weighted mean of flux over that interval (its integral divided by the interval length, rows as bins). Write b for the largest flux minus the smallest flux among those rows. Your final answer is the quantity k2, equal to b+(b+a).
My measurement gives 40.7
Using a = 30.7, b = 5.0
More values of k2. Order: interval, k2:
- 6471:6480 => 35.8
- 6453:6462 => 47.4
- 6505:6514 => 39.6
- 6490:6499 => 38.7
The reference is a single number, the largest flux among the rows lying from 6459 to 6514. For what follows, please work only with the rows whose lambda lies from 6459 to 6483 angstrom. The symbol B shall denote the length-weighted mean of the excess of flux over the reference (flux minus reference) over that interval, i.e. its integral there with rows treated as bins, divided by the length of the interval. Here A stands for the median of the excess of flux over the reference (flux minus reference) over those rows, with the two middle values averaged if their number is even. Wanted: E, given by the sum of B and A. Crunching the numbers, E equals -7.4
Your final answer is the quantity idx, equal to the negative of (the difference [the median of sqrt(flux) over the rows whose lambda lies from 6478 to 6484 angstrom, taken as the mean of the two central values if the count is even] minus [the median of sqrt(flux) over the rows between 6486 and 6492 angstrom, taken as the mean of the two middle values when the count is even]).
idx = 0.08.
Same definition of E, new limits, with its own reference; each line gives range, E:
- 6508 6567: -6.6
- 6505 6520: -6.7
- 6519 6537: -5.9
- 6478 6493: -5.1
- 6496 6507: -7.4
